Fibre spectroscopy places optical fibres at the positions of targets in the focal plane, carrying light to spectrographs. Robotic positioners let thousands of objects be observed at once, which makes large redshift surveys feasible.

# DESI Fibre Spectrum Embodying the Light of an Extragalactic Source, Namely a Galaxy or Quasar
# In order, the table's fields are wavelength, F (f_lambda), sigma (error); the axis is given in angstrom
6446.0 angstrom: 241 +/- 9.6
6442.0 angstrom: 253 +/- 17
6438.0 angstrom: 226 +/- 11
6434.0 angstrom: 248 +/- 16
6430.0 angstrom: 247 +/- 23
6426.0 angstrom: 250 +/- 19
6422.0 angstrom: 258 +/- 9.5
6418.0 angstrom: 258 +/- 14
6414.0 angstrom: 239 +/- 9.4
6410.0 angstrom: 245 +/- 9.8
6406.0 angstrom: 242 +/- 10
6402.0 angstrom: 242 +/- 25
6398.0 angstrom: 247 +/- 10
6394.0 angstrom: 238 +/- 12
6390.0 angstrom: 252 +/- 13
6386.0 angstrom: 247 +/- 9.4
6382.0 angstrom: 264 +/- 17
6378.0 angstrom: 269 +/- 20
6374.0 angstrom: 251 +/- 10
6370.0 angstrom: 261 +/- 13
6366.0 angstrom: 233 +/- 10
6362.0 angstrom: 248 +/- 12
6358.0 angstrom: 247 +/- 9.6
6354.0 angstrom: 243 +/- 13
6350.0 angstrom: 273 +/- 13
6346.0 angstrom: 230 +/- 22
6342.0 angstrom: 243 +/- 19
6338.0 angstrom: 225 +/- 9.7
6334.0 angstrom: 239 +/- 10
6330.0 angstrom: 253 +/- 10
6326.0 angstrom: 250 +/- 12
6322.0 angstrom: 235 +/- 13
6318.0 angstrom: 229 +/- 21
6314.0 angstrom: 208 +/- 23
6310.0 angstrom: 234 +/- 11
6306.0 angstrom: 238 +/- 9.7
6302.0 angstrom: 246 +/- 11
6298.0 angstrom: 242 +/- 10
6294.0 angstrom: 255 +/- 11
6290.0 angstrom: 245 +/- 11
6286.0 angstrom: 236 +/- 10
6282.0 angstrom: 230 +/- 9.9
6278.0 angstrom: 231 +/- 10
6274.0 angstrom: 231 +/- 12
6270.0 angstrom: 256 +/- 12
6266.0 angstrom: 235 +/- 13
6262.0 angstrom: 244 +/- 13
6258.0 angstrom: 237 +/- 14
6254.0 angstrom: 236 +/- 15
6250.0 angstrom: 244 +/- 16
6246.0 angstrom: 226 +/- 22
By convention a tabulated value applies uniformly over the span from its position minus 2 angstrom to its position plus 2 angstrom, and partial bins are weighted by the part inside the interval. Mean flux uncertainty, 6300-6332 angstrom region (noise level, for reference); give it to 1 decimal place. 13.8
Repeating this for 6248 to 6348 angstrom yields 13.1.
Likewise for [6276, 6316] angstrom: 11.7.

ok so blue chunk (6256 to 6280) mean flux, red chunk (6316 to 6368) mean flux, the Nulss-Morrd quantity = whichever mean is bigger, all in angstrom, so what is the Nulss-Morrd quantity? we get 242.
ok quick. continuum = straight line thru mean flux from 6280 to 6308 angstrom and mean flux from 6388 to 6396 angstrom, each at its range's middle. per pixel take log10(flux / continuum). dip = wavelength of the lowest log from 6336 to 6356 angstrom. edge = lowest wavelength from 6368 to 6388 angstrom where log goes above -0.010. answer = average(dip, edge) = 6354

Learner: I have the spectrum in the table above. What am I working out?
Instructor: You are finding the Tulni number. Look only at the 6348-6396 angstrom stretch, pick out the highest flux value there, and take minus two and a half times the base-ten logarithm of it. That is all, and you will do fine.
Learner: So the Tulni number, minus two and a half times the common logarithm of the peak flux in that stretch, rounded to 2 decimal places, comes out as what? -6.09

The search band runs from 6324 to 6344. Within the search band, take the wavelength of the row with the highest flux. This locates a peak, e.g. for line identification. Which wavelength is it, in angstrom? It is 6330.0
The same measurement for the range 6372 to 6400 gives 6378.0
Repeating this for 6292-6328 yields 6294.0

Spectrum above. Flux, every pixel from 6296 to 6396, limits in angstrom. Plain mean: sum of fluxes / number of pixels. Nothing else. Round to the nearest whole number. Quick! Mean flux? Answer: 244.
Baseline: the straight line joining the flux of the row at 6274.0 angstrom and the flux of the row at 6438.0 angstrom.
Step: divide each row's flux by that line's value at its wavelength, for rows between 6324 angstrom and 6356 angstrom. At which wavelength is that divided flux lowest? 6338.0 angstrom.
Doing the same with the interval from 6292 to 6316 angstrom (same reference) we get 6314.0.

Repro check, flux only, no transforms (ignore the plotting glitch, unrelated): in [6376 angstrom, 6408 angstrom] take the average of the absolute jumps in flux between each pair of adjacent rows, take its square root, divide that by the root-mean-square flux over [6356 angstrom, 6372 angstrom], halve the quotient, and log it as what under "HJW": 0.0057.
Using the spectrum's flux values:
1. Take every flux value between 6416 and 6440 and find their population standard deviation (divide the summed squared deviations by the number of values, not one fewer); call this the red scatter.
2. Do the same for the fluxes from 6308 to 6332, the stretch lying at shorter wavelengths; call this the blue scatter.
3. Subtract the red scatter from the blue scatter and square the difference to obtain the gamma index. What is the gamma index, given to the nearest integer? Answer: 17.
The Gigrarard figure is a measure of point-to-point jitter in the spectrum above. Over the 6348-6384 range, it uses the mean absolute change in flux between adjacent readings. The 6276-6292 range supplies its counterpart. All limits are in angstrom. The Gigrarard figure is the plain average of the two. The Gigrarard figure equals 9.6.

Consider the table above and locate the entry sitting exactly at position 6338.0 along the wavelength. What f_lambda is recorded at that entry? 225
